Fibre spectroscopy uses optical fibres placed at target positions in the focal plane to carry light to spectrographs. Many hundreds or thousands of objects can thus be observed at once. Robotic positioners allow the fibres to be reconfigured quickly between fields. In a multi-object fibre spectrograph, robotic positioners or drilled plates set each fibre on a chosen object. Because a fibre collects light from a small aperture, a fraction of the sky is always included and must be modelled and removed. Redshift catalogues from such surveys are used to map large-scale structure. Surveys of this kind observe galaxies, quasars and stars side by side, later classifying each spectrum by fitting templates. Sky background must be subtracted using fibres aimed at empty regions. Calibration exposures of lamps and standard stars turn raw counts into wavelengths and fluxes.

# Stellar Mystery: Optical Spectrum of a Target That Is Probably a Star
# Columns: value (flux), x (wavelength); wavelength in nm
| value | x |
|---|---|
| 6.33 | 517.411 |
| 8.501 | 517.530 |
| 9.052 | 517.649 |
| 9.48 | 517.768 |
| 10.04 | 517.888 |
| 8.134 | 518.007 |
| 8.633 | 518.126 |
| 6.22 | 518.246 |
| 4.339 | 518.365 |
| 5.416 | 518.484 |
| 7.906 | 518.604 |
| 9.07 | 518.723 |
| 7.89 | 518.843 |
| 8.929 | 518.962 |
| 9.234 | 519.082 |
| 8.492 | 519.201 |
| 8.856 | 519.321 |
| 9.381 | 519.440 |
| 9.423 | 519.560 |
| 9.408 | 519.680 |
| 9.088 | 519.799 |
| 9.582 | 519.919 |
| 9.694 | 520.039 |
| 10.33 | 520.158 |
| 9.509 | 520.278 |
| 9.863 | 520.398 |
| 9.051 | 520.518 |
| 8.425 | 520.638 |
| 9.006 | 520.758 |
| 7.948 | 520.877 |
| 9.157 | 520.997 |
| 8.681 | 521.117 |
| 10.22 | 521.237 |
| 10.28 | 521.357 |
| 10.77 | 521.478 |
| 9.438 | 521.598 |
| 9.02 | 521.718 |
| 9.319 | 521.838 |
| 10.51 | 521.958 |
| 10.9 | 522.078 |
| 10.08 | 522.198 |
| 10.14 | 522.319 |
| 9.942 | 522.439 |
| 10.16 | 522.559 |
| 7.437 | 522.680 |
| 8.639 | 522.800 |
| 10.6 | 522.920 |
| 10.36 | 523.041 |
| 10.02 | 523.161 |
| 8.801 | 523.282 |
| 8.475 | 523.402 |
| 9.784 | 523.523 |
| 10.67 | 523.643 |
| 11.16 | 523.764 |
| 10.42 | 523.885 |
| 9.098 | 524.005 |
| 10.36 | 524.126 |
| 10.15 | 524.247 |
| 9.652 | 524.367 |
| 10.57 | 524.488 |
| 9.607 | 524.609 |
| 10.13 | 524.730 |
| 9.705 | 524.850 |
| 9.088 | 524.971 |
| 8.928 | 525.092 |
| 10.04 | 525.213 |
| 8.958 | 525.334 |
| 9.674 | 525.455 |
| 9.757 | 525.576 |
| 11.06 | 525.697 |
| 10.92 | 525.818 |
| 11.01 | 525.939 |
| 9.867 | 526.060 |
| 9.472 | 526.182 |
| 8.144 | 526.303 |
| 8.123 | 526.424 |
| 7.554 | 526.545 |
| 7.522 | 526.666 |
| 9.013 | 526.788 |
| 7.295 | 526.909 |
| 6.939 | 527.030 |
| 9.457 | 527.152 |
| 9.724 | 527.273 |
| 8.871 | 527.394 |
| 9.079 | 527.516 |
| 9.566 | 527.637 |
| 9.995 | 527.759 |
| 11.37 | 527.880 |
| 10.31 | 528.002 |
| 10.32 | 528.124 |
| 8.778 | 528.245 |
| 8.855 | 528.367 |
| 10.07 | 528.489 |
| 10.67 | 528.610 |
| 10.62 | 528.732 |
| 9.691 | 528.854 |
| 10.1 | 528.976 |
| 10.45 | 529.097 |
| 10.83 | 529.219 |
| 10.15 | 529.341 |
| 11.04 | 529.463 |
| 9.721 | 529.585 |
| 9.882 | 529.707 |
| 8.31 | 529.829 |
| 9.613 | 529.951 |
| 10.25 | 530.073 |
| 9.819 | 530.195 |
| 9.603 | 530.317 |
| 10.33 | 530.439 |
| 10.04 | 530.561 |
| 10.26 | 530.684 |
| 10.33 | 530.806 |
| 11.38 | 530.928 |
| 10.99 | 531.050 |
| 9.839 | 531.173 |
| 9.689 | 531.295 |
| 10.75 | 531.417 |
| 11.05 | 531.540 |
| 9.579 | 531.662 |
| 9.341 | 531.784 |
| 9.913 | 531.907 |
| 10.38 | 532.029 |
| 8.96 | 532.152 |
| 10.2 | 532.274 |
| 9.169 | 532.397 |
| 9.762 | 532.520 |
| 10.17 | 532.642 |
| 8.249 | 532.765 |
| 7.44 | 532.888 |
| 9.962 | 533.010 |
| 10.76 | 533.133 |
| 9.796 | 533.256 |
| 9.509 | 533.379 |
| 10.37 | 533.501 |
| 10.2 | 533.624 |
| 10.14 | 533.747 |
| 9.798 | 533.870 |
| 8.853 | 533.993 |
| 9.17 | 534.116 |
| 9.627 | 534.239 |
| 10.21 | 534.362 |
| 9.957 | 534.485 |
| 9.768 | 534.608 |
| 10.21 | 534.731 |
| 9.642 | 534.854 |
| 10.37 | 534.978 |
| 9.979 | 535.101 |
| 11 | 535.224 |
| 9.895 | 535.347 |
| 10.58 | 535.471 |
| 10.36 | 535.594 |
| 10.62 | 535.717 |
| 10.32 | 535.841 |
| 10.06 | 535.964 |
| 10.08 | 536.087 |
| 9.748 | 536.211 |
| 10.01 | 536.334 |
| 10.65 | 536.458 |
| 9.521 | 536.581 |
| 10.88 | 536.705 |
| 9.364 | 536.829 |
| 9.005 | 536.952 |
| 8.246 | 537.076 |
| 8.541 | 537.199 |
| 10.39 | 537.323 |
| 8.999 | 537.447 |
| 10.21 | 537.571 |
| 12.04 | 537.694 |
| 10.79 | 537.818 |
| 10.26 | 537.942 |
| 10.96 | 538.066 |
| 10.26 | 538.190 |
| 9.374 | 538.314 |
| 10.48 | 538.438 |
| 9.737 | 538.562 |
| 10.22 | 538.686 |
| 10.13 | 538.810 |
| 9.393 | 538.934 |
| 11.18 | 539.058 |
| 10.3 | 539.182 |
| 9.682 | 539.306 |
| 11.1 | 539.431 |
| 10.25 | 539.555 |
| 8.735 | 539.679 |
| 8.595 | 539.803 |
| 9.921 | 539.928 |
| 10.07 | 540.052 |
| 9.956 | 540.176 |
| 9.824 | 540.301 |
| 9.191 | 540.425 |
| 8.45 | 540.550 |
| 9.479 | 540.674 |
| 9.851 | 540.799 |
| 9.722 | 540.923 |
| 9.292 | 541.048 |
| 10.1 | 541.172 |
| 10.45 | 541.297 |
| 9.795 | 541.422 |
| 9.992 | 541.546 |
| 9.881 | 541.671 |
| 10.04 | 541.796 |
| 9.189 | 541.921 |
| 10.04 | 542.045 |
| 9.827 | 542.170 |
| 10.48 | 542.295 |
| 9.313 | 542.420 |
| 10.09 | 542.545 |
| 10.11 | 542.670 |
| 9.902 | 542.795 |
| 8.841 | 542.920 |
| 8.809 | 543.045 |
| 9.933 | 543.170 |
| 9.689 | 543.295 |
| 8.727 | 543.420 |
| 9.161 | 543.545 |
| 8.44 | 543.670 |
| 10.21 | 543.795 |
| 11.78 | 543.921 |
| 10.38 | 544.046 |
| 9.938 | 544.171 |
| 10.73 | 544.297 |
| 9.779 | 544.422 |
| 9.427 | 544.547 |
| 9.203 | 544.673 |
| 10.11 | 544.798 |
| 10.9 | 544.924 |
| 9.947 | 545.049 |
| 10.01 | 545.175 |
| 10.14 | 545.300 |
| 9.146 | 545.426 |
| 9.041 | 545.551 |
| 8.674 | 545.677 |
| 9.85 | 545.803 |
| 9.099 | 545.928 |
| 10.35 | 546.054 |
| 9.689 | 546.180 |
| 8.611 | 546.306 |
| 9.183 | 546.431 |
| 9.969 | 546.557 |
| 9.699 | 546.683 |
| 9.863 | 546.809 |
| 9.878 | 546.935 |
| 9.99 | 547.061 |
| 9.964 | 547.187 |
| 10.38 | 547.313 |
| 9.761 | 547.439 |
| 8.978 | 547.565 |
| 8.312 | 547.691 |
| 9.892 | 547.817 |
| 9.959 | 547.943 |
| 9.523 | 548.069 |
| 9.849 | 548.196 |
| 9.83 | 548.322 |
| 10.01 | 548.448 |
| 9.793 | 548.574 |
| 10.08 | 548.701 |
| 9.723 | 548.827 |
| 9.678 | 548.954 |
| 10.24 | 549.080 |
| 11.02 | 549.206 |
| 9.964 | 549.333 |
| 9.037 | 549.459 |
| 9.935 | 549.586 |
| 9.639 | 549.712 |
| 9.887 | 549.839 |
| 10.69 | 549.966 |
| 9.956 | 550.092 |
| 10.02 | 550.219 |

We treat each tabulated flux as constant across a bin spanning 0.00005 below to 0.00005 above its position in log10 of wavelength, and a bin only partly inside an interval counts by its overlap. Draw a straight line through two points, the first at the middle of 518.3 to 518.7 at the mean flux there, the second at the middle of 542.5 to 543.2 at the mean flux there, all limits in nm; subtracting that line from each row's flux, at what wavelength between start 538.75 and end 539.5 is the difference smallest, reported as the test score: 538.934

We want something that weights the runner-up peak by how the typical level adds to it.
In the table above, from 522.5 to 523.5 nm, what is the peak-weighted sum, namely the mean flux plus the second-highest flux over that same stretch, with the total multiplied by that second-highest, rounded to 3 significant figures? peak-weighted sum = 204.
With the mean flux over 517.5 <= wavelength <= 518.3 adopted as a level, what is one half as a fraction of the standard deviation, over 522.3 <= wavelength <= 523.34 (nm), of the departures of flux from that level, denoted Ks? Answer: 0.5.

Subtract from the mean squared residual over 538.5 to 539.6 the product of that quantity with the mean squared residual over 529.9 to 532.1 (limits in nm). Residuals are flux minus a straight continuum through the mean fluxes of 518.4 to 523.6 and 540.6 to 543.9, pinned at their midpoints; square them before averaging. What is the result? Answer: 0.13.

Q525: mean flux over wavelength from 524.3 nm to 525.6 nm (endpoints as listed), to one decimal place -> 9.6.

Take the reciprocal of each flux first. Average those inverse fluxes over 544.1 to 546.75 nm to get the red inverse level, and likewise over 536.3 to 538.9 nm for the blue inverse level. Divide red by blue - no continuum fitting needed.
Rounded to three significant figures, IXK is 1.03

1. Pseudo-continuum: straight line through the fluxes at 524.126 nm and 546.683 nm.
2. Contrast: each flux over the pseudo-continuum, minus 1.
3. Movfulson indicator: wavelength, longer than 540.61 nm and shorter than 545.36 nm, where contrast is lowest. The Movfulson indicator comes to 543.670 nm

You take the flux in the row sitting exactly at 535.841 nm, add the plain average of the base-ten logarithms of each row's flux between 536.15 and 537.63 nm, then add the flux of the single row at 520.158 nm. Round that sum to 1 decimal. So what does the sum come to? 21.6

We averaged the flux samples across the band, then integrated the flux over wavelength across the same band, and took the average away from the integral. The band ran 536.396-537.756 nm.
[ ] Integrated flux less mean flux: 3.53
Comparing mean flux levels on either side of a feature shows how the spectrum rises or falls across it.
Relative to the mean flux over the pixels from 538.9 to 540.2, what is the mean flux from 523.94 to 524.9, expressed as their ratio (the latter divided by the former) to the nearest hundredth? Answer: 1.00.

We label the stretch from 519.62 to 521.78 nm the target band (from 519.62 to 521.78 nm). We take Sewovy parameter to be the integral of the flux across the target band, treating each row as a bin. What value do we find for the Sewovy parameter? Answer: 20.3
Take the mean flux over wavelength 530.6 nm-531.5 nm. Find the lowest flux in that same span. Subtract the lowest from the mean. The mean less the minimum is 0.77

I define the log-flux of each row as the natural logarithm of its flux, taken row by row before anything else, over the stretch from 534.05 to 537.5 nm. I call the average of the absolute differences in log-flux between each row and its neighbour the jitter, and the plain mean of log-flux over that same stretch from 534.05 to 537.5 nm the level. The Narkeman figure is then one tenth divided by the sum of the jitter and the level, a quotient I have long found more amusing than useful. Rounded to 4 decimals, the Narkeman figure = 0.0425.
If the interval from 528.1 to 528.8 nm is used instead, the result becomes 0.0424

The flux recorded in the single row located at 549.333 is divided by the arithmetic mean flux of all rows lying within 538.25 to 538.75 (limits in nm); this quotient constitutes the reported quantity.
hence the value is 1.00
